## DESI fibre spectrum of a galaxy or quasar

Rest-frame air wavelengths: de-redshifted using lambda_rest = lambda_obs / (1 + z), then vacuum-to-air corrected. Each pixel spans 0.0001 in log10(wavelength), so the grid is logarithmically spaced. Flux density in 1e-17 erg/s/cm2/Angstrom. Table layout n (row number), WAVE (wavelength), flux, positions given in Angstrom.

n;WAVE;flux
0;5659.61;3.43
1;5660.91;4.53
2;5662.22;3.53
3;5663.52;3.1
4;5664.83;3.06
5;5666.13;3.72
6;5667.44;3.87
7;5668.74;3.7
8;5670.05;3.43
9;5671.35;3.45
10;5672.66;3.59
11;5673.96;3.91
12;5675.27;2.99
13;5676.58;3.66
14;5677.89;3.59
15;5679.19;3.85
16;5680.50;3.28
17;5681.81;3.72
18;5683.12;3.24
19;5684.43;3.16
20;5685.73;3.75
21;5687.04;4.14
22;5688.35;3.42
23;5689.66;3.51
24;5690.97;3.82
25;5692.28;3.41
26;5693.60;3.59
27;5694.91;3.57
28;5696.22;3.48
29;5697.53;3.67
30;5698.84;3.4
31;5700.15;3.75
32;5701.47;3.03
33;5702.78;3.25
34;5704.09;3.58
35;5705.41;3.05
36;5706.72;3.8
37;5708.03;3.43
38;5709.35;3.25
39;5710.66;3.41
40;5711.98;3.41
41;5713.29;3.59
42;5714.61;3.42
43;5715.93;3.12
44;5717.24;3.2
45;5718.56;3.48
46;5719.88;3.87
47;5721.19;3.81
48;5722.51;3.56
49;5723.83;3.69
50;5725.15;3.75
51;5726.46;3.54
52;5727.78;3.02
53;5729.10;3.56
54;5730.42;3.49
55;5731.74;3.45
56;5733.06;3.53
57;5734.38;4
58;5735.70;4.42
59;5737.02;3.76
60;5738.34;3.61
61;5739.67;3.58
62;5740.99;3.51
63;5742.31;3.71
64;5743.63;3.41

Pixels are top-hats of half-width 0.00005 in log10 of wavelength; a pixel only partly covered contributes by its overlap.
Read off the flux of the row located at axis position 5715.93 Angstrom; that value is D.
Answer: 3.12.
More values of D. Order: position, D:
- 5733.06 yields 3.53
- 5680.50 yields 3.28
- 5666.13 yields 3.72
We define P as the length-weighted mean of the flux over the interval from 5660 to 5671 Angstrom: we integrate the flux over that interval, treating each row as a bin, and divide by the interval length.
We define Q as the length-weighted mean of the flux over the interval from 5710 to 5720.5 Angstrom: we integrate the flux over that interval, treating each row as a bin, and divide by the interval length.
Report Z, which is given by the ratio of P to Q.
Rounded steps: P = 3.61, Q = 3.43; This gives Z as 1.05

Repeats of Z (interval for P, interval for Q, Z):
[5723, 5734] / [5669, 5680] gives 0.99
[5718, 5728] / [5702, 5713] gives 1.06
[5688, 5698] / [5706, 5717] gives 1.04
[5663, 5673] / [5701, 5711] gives 1.04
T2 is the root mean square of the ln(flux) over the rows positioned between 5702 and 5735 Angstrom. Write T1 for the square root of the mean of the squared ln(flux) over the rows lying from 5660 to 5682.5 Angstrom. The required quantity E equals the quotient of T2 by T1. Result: 0.979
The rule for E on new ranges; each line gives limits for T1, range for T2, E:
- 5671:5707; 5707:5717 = 0.966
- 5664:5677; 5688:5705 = 0.991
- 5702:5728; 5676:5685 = 1.009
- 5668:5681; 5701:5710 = 0.953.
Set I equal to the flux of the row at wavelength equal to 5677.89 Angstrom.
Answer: 3.59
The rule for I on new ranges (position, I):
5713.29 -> 3.59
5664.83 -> 3.06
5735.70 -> 4.42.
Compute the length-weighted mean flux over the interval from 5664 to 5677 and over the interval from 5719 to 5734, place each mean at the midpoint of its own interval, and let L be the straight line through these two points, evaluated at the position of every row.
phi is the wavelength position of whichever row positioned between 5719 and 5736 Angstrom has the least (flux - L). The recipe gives 5727.78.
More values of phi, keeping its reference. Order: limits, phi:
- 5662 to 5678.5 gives 5675.27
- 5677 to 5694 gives 5684.43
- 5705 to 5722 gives 5705.41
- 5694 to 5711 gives 5701.47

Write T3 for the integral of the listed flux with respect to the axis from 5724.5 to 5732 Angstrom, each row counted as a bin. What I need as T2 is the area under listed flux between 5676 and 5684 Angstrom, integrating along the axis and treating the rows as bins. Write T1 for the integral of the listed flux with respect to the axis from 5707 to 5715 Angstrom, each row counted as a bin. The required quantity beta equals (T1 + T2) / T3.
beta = 2.14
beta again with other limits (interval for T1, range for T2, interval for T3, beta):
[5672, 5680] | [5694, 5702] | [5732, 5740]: 1.86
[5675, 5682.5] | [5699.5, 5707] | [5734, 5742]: 1.71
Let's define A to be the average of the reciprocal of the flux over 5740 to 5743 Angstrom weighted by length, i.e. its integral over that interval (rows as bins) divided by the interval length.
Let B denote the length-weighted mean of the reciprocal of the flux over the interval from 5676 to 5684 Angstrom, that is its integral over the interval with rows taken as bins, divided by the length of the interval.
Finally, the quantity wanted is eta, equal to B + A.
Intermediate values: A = 0.278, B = 0.283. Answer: 0.561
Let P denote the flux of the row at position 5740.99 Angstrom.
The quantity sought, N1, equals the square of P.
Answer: 12.3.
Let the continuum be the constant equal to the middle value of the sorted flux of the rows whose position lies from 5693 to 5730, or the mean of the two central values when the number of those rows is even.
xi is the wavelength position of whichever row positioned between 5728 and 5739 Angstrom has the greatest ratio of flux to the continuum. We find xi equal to 5735.70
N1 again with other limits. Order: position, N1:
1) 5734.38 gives 16.0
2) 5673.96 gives 15.3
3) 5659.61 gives 11.8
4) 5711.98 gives 11.6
